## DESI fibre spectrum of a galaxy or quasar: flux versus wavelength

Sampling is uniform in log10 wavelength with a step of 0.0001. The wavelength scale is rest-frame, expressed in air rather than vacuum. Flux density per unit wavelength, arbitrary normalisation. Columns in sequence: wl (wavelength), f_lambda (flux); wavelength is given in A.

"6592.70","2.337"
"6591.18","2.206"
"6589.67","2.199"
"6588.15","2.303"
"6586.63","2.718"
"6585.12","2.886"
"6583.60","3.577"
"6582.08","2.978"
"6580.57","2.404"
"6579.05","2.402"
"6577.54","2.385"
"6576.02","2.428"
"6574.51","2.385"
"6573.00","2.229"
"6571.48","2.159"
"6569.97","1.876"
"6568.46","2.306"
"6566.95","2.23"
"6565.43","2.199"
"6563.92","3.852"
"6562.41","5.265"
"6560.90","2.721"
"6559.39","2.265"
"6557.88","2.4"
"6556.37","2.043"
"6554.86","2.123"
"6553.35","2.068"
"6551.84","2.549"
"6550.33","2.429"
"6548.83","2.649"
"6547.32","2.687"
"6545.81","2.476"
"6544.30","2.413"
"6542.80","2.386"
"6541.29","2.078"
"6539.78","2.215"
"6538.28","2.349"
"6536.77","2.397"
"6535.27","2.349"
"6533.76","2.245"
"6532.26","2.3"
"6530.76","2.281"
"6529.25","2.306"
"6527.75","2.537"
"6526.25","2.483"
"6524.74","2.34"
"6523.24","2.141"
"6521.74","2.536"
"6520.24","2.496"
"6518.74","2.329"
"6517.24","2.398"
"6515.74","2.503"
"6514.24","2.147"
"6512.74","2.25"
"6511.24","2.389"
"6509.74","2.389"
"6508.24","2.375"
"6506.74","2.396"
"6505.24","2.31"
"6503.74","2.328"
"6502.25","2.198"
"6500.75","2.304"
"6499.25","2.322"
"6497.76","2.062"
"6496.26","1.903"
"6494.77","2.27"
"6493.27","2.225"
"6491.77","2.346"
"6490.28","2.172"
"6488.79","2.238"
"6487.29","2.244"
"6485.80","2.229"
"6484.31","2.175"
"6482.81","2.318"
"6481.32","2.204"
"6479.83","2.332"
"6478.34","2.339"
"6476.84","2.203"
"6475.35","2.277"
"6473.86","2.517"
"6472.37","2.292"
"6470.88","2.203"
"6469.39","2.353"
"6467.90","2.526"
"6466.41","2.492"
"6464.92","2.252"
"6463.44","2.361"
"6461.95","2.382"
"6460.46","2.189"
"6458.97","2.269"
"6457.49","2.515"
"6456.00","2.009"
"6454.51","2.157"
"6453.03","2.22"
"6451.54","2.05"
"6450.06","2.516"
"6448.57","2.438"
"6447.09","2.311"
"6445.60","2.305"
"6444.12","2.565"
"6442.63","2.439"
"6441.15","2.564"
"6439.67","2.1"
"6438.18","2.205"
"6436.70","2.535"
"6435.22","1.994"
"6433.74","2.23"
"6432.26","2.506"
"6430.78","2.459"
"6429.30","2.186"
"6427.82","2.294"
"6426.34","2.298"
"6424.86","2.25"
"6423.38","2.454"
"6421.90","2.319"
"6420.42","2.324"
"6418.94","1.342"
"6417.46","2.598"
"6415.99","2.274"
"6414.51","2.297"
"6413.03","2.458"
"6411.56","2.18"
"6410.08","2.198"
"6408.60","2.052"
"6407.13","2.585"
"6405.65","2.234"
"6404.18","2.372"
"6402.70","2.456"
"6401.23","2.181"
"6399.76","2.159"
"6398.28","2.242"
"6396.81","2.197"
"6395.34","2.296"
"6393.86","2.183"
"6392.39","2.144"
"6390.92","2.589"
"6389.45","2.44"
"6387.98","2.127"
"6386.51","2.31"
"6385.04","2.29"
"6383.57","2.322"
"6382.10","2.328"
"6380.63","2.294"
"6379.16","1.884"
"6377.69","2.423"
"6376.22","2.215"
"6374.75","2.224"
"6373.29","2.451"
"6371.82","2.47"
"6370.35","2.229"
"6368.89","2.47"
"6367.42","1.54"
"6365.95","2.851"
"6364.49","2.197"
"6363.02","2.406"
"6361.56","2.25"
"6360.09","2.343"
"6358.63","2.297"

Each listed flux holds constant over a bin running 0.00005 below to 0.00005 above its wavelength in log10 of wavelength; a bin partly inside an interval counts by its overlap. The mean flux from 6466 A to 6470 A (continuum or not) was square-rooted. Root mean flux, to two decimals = 1.57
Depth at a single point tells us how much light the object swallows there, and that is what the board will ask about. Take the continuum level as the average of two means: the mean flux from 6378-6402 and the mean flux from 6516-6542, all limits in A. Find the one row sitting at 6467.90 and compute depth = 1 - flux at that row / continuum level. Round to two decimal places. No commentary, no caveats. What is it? -0.10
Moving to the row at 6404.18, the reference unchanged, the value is -0.03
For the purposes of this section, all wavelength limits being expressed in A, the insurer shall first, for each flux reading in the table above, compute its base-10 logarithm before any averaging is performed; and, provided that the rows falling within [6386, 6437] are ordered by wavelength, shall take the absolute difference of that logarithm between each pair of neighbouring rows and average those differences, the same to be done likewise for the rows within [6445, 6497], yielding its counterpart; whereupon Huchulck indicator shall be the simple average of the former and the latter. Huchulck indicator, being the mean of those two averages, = 0.0370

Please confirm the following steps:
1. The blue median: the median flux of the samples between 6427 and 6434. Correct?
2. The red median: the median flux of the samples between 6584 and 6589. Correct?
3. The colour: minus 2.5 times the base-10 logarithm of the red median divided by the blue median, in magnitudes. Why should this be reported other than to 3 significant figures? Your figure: -0.184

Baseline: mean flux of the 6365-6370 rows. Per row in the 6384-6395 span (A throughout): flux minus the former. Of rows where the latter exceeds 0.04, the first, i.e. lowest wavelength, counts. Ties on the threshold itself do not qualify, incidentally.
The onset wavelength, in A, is 6389.45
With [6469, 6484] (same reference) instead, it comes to 6469.39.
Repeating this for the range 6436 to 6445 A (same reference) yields 6436.70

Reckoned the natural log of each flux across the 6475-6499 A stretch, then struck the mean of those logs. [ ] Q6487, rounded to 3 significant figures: 0.797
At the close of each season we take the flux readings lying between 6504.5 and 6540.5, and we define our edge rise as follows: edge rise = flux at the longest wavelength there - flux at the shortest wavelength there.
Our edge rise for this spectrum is -0.1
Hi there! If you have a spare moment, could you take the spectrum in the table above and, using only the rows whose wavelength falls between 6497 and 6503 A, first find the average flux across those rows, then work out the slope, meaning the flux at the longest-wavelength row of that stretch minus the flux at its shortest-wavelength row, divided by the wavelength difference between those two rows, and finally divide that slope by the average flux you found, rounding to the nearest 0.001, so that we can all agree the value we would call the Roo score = 0.014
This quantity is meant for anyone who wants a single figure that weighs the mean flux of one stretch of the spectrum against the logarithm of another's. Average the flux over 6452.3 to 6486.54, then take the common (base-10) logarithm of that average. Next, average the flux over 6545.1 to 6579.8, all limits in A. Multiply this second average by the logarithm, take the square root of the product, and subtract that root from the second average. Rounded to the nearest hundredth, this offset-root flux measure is 1.57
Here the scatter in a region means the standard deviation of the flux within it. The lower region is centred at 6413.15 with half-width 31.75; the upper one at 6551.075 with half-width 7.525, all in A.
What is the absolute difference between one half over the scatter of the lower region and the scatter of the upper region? 2.1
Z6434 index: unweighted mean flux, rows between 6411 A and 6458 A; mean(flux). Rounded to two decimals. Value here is 2.29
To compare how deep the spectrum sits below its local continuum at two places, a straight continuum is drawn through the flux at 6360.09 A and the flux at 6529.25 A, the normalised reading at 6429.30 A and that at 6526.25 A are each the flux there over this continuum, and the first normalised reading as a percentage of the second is 87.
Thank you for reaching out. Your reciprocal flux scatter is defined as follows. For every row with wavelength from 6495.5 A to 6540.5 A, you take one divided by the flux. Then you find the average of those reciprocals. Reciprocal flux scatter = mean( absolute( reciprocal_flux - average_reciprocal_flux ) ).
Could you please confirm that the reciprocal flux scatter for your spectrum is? 0.0192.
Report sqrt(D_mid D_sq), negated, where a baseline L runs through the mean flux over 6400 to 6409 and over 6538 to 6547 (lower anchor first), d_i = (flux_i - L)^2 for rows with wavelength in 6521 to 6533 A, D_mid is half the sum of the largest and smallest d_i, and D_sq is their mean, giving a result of -0.02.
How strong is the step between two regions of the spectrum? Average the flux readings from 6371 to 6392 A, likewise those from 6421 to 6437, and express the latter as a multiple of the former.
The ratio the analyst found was 1.00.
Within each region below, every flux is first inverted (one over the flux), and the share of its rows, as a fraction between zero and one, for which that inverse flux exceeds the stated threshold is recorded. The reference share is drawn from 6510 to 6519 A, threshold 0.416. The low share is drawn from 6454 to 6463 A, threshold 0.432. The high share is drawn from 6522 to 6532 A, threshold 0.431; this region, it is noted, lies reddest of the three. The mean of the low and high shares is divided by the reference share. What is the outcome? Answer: 0.70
